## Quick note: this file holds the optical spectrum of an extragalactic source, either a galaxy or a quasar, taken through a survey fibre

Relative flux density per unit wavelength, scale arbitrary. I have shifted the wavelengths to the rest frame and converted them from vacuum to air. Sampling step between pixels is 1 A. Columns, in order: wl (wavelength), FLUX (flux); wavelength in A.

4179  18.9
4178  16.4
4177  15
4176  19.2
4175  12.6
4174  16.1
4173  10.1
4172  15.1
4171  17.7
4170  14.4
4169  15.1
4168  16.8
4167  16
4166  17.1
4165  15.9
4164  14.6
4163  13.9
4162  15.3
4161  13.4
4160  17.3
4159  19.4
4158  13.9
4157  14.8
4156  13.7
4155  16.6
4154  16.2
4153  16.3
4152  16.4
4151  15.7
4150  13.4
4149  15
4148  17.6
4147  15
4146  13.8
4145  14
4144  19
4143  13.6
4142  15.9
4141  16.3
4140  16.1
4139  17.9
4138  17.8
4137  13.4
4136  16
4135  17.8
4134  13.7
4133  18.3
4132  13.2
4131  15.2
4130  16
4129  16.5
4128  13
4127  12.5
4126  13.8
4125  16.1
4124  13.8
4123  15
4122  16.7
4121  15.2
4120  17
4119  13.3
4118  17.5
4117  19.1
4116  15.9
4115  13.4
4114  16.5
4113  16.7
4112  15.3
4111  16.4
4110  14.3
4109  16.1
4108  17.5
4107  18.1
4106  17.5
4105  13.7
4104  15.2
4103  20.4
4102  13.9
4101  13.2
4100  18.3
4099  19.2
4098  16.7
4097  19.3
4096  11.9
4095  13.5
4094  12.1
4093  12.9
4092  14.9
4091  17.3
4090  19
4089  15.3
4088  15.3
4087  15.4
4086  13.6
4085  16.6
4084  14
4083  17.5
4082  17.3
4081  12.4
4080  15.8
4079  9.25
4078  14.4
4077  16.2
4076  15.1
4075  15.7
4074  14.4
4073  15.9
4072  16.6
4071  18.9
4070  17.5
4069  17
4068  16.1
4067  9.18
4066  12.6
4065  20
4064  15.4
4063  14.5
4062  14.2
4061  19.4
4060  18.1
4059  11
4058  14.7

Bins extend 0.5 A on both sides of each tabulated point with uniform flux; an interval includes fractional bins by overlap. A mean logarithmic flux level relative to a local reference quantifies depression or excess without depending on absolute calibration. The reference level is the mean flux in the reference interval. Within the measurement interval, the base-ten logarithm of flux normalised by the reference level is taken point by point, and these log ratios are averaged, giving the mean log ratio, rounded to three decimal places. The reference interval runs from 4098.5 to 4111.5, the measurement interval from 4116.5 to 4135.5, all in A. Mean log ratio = -0.030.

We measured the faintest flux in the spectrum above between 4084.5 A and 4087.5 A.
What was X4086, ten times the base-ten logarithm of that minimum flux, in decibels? 11.3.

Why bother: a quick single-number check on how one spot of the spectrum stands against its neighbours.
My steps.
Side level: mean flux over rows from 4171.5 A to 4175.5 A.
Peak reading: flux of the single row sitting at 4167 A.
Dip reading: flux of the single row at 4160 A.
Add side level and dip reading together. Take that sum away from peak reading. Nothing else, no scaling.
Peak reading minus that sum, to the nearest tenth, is -14.8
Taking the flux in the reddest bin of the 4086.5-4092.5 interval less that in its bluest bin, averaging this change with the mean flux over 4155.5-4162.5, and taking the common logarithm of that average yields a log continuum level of 0.87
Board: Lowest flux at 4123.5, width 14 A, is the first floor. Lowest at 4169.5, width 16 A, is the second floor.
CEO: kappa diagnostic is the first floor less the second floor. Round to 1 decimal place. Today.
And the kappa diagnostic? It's 2.4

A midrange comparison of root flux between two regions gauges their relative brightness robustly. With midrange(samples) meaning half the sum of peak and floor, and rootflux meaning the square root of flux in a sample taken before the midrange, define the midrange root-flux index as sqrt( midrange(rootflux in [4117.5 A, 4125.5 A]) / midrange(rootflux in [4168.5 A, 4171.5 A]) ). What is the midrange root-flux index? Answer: 0.99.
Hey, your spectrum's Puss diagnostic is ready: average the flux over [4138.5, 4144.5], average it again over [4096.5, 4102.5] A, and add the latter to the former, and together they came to 33.2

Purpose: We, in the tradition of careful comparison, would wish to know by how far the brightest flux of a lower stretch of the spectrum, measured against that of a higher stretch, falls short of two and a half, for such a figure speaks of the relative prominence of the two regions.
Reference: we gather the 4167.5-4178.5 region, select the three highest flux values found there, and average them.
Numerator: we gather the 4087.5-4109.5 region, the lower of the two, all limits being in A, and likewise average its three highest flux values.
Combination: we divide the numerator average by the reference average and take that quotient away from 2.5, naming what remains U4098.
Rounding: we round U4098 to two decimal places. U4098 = 1.40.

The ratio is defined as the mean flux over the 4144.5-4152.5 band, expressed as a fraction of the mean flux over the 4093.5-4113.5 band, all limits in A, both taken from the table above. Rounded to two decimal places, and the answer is 0.95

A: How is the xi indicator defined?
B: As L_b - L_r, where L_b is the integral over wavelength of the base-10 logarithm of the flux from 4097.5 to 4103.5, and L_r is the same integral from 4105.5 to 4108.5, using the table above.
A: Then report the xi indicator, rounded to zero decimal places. 4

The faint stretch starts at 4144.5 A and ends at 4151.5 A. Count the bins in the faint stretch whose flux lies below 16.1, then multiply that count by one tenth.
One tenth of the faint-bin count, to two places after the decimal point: 0.60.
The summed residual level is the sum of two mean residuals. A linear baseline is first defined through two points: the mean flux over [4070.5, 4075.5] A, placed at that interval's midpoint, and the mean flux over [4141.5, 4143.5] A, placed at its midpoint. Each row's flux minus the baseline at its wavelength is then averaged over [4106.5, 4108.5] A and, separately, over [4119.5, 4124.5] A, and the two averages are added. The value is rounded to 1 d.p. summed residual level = 2.6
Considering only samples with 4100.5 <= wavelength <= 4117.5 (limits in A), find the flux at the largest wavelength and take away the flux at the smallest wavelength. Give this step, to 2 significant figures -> 5.9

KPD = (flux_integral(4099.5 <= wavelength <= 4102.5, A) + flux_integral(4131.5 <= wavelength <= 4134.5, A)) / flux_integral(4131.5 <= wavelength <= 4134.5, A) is 2.00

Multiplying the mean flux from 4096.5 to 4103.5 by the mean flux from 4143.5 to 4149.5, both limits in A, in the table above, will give 272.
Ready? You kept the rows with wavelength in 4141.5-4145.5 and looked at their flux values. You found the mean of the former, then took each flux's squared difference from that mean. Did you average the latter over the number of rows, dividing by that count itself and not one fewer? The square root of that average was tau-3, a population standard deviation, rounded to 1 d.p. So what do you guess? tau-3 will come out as 2.1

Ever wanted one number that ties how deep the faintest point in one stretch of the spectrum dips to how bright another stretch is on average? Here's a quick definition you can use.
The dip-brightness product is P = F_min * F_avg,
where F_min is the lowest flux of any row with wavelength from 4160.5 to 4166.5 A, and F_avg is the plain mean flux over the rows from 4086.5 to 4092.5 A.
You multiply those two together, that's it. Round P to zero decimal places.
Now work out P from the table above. 217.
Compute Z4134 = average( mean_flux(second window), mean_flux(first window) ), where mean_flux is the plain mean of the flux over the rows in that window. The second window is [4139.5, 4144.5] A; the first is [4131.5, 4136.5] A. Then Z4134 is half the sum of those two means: 16.0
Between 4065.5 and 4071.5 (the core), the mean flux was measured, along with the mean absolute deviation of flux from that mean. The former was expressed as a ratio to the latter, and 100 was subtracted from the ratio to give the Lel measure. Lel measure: -94.7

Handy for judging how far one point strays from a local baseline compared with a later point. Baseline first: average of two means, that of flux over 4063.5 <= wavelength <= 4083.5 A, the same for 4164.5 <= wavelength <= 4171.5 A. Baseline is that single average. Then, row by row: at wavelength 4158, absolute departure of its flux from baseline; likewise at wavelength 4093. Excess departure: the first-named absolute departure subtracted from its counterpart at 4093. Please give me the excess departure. 1.0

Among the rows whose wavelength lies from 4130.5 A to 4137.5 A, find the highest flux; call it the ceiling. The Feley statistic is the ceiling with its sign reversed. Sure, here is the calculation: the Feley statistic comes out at -18.3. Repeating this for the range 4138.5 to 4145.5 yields -19.0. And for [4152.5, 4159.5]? -19.4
